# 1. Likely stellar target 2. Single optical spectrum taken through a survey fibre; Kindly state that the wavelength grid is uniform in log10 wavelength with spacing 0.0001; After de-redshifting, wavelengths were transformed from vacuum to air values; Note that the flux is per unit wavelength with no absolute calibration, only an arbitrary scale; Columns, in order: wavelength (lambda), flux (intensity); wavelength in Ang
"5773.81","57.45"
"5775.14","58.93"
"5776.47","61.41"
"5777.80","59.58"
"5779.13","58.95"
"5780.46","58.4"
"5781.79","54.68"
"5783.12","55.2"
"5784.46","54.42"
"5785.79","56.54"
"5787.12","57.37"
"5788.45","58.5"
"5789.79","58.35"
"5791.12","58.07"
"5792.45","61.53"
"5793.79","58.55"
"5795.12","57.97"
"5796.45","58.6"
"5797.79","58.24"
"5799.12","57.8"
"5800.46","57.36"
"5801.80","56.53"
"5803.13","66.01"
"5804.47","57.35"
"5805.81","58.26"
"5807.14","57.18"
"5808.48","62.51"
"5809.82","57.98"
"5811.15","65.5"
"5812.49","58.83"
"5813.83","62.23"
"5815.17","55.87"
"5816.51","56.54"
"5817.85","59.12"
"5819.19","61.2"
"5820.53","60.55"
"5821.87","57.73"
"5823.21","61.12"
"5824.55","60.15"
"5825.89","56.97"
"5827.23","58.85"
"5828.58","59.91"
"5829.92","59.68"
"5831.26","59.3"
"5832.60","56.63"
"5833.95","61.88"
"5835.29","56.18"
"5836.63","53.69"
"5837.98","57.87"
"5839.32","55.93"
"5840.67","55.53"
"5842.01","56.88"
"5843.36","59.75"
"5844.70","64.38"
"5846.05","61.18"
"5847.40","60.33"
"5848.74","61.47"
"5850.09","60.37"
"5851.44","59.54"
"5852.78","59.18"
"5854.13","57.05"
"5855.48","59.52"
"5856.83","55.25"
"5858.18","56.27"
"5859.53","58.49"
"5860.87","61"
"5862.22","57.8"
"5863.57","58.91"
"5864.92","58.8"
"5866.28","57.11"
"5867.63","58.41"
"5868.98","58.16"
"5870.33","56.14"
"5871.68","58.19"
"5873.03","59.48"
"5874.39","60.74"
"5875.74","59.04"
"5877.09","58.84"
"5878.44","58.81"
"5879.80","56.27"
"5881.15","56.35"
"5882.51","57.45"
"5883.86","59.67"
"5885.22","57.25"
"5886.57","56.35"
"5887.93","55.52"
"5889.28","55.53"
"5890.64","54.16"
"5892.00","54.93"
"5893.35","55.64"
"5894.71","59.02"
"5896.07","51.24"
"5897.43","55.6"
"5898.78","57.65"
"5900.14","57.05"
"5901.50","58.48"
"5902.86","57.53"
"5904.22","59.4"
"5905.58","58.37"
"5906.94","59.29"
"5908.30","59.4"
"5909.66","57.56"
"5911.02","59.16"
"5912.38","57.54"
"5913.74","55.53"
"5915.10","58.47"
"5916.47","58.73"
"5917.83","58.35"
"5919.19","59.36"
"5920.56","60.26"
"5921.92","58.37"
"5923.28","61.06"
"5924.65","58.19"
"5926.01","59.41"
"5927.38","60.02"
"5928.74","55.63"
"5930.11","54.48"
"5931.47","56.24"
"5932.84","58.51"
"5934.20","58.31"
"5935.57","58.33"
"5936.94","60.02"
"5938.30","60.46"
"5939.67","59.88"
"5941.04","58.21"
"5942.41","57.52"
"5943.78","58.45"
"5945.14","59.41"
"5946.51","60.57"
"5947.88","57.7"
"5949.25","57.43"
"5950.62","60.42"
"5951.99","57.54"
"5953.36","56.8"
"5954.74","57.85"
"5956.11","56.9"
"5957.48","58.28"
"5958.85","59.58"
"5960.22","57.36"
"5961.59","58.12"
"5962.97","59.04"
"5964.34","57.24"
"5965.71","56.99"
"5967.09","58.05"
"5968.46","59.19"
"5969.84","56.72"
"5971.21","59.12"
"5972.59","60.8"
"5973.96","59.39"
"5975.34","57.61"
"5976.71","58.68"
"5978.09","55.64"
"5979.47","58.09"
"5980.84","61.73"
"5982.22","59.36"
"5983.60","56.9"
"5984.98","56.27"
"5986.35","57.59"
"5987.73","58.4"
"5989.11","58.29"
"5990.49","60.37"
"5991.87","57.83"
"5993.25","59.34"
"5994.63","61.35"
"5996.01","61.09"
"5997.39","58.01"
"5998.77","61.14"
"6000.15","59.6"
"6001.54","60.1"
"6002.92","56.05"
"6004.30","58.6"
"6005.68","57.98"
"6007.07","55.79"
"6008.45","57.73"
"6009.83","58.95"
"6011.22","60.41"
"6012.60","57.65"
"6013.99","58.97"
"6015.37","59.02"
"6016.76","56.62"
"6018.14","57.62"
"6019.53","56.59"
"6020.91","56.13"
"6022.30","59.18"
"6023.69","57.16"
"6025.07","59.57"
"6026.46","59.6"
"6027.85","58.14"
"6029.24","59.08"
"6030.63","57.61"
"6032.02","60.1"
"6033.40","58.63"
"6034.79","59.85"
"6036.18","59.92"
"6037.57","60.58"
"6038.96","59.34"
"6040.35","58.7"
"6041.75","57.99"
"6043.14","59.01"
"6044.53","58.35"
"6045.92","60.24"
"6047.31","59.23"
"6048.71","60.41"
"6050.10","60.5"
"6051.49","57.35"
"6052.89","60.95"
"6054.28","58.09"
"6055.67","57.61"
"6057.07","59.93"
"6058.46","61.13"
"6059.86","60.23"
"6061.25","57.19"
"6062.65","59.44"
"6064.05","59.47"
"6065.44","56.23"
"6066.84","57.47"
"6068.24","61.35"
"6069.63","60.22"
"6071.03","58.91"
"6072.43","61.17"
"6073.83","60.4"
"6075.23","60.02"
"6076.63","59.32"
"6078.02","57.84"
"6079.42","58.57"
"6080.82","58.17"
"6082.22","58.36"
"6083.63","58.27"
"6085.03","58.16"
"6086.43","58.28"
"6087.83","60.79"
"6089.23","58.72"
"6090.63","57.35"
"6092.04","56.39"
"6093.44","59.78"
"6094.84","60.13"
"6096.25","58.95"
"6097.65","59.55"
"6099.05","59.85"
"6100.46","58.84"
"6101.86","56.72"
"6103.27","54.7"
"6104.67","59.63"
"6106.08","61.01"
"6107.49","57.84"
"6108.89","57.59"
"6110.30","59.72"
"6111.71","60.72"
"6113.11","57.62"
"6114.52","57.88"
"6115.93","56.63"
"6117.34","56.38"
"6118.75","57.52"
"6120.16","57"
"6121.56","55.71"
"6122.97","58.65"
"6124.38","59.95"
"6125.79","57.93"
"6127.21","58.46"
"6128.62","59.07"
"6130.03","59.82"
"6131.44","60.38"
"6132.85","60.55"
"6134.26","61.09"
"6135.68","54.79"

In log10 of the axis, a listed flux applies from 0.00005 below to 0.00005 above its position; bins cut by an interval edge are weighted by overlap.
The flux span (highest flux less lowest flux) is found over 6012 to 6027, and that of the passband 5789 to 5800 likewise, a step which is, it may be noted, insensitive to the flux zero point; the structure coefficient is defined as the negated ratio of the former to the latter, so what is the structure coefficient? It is -0.93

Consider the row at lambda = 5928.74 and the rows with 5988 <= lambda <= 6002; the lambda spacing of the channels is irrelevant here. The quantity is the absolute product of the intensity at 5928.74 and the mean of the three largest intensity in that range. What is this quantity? 3404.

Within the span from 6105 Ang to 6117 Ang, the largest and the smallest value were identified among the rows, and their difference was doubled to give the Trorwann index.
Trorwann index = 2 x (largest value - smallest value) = 8.8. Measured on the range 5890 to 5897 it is 15.6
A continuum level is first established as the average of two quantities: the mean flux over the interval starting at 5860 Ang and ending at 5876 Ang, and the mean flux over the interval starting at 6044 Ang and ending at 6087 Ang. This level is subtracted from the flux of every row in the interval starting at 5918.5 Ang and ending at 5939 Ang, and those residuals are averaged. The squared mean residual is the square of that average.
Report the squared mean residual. 0.10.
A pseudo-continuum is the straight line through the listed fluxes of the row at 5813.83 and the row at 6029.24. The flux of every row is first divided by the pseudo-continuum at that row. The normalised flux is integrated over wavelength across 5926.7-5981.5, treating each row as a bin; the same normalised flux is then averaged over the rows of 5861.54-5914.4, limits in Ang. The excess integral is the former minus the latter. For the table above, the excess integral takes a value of 52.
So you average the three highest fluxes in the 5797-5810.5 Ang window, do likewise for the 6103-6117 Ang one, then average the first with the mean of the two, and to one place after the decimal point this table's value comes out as 61.8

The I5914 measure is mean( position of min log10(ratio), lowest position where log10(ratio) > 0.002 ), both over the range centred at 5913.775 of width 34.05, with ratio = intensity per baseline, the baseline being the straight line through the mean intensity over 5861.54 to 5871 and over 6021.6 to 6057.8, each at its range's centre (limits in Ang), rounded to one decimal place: 5915.8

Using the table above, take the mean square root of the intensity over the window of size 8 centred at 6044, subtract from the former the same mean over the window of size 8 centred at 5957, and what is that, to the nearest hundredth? 0.07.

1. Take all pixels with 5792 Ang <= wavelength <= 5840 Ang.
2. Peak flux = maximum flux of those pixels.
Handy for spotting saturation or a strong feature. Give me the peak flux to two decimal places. 66.01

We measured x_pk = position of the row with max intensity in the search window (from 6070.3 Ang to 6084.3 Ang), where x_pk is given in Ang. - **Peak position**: 6072.43 Ang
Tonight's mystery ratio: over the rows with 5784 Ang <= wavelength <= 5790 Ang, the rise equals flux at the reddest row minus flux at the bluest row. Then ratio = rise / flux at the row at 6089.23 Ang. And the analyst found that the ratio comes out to 0.07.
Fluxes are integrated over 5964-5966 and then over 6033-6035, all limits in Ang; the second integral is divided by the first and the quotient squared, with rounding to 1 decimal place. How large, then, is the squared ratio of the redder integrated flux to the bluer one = 1.1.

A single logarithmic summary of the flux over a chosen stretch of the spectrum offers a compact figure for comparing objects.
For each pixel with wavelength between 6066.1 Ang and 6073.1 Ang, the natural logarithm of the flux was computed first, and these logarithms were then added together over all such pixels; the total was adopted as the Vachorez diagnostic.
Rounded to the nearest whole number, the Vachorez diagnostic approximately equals 20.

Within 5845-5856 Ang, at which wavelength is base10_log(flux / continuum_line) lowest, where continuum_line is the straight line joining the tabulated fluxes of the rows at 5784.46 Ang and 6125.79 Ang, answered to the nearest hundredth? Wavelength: 5854.13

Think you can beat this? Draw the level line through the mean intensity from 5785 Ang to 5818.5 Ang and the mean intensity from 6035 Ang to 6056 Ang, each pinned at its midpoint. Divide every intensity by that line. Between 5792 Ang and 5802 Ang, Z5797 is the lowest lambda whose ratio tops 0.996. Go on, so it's 5792.45 Ang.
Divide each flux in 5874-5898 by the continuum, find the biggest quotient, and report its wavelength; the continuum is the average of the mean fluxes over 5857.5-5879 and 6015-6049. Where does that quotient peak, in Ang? 5874.39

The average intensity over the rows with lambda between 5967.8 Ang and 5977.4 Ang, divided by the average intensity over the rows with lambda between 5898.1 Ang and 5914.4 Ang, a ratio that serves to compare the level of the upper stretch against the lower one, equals 1.01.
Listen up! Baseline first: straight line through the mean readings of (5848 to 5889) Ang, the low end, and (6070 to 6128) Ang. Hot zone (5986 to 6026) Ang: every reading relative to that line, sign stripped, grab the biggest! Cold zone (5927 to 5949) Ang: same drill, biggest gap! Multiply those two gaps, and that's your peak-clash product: 11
